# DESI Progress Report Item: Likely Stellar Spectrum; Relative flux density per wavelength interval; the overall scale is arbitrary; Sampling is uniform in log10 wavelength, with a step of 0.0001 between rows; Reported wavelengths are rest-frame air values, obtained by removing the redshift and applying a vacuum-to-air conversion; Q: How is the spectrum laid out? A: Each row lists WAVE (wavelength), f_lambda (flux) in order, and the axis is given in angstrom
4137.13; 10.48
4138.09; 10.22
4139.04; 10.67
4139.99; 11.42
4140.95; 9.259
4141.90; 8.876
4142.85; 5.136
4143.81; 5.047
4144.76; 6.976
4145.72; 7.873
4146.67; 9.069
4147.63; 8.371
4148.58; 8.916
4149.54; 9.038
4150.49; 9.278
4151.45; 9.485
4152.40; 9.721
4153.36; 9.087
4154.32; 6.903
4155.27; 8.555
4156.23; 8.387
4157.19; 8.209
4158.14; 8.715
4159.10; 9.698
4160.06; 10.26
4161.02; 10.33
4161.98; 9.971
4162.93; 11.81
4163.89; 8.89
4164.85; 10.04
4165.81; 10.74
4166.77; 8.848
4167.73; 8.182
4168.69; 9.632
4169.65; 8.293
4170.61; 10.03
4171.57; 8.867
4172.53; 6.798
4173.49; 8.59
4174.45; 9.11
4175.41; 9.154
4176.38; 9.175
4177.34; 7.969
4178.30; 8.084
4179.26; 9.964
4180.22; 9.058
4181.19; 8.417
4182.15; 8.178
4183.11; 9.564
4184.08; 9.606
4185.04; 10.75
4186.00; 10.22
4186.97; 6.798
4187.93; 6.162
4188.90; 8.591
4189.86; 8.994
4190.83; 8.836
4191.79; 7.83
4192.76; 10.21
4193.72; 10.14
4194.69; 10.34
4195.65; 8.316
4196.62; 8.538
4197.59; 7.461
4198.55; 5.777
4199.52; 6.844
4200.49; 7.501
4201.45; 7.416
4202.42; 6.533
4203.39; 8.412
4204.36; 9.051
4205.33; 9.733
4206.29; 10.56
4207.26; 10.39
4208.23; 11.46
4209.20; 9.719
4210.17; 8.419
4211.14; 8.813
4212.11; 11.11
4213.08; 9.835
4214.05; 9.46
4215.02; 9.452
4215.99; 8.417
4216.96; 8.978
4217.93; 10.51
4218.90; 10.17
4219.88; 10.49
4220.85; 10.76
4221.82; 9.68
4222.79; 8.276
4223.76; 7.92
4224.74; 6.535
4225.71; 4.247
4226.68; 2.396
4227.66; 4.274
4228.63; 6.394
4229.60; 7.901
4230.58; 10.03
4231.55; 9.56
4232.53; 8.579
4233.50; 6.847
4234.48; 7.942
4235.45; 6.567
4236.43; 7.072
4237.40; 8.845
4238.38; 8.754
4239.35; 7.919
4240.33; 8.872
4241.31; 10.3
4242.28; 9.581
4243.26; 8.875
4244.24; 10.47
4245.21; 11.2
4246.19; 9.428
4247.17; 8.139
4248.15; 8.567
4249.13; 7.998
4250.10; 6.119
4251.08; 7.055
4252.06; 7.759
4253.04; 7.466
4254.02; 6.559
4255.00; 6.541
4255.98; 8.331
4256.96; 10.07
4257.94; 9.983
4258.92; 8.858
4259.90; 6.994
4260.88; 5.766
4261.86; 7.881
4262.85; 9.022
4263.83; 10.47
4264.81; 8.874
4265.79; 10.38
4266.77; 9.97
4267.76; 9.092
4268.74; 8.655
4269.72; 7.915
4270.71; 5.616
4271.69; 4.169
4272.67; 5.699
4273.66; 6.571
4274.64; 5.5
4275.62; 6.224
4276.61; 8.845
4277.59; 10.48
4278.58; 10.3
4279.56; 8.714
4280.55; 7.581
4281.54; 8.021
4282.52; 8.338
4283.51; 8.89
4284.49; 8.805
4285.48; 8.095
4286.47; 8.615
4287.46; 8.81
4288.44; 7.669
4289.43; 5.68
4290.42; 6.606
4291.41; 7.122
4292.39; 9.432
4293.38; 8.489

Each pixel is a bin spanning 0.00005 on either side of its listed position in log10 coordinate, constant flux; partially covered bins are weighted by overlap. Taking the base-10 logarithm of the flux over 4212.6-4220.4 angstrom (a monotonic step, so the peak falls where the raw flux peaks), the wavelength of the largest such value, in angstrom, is 4217.93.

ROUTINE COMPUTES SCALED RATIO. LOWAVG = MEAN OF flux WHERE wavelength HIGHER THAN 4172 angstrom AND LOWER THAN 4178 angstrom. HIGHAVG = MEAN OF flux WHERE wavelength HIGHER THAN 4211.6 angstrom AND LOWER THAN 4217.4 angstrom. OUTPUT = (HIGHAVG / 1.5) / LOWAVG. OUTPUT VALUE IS 0.75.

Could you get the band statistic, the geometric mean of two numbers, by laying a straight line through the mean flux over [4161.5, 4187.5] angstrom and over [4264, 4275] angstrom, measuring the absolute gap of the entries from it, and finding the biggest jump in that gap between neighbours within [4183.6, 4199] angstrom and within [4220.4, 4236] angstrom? 2.36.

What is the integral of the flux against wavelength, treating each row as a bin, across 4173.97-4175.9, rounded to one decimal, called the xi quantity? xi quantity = 17.6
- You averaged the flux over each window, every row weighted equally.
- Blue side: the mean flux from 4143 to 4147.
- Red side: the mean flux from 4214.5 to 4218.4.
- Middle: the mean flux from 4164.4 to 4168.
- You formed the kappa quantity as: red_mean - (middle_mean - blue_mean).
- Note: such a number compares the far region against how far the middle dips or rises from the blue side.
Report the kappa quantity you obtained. 7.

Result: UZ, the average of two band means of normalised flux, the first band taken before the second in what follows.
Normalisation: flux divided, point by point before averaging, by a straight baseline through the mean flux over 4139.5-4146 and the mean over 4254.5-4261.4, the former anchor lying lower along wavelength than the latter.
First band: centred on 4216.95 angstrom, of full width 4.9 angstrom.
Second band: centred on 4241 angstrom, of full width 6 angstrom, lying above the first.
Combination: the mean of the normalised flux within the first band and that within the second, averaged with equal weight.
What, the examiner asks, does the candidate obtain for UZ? 1.16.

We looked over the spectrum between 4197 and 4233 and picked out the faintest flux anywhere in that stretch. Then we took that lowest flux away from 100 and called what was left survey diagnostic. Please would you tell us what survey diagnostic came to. 97.6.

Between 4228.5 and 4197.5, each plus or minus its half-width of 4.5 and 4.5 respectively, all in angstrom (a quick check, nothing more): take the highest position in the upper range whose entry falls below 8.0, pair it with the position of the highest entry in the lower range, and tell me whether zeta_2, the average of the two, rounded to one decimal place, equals 4212.1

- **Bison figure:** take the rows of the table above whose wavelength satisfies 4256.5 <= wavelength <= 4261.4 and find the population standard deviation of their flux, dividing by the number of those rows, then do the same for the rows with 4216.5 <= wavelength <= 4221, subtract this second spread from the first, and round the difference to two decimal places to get 1.07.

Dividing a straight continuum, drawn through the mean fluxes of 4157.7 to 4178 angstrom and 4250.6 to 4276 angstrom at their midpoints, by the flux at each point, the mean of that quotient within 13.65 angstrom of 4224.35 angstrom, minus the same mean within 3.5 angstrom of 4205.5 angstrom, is 0.19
